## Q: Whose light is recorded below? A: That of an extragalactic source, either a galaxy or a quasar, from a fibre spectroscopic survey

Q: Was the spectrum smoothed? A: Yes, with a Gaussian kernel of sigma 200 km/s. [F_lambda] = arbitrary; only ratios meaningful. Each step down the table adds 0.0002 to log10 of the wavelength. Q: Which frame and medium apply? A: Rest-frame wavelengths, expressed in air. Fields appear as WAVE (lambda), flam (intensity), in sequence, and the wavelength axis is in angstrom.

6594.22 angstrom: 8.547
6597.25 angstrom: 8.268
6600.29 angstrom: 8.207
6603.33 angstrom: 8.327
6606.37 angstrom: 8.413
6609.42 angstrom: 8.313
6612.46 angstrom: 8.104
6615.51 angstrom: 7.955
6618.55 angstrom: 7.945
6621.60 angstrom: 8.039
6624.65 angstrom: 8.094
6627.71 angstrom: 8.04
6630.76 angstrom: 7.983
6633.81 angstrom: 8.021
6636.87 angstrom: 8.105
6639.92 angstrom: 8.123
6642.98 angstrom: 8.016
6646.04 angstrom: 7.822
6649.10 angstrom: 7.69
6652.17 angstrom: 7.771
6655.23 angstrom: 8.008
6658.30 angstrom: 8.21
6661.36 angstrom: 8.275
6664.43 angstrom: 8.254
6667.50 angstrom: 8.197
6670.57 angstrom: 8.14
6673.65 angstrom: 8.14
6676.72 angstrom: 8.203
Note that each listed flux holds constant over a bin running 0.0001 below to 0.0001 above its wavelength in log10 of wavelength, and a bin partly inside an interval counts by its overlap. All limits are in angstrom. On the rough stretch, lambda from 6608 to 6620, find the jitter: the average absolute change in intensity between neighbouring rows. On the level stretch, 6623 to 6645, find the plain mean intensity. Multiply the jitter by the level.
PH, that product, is 1.0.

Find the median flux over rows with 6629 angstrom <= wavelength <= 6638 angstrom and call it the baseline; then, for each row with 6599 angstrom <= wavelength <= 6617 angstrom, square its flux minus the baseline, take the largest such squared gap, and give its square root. 0.39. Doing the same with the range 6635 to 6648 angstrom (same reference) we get 0.20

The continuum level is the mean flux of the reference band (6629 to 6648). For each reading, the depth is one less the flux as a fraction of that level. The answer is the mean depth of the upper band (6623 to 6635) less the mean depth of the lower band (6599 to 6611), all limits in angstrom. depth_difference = 0.035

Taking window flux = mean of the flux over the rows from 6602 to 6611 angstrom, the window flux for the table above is 8.35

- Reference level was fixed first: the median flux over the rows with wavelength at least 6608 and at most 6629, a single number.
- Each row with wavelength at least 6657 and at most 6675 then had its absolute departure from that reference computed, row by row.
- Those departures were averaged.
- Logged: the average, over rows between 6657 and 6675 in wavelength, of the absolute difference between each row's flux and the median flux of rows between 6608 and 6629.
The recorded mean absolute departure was 0.163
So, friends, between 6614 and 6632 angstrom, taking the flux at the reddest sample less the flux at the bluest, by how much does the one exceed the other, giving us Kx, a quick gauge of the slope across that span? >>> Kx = 0.03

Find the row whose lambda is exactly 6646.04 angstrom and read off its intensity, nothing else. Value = 7.822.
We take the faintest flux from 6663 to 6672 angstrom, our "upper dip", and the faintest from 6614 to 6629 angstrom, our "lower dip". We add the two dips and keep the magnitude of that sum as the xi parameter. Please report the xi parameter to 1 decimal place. 16.1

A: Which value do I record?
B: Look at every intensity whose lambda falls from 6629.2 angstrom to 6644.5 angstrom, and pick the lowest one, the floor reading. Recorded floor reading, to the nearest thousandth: 7.983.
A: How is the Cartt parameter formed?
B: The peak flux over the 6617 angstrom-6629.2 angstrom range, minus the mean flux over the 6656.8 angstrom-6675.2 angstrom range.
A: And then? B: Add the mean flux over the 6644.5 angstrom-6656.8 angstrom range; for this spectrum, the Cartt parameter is 7.71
